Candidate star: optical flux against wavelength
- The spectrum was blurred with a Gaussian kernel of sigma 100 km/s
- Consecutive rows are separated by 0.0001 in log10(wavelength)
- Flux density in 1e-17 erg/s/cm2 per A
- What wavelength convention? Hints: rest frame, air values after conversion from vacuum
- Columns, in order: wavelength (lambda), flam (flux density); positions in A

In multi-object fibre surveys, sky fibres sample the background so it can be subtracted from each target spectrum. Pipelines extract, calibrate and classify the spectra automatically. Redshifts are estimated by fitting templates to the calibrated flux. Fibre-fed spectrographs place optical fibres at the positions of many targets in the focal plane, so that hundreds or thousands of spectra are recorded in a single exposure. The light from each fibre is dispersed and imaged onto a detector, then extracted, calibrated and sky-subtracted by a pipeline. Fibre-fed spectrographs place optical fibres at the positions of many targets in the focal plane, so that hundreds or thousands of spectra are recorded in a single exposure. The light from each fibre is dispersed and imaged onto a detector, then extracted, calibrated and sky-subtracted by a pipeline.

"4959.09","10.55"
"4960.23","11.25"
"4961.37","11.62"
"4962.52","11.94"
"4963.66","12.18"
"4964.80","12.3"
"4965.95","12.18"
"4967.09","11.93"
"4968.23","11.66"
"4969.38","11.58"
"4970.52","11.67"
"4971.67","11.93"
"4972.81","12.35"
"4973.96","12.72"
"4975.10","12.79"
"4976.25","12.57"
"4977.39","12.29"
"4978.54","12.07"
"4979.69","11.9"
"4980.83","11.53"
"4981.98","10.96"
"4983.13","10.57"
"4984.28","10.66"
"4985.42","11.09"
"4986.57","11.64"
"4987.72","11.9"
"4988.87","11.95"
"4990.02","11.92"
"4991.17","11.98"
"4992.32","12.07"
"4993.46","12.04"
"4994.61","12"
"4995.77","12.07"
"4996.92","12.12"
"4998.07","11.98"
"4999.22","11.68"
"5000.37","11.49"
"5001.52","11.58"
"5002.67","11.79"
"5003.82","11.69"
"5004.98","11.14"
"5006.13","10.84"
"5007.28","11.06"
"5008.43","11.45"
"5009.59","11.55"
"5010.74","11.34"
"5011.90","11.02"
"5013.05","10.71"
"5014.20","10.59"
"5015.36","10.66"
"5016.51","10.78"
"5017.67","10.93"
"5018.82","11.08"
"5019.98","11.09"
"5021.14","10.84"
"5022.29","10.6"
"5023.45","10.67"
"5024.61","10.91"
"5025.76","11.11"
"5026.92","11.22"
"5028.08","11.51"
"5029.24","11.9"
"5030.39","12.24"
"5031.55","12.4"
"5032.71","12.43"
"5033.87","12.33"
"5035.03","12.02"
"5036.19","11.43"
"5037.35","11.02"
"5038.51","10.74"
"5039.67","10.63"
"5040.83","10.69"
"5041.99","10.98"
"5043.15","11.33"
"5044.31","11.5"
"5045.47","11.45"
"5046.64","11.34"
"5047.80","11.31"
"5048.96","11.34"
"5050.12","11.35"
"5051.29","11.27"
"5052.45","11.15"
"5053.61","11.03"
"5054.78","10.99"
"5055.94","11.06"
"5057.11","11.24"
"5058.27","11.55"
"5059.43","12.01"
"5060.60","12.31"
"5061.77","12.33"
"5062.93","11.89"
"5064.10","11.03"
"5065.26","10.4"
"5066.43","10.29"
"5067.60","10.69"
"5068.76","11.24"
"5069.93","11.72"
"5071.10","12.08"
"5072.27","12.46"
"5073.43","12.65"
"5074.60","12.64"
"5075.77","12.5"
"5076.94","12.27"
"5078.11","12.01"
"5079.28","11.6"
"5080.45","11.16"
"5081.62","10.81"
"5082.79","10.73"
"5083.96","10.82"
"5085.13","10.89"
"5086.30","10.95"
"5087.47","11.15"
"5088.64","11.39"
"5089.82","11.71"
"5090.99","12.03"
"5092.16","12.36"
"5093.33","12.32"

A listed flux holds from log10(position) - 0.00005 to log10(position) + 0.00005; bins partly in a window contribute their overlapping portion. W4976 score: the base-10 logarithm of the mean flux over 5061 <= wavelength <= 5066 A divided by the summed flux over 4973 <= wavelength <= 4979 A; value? -0.74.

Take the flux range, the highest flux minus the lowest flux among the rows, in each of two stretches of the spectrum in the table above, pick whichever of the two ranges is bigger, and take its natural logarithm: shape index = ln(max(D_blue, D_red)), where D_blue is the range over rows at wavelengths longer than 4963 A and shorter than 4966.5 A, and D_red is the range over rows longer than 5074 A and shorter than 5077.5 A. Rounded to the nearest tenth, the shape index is -1.0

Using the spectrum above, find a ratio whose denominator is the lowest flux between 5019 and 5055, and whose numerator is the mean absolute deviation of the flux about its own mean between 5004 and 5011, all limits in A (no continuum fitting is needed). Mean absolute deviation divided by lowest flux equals 0.020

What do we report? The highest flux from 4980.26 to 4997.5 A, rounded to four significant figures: 12.12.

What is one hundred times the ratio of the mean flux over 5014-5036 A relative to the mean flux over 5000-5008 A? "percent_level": 100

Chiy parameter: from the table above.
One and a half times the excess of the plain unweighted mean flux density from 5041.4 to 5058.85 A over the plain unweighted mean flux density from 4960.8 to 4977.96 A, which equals -1.3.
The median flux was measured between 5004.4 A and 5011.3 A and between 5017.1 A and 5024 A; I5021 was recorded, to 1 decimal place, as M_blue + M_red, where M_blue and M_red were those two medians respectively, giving 22.1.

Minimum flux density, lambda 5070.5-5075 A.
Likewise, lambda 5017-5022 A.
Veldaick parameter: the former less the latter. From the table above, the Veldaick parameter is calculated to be 1.2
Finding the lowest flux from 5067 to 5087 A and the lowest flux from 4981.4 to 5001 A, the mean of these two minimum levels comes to 10.63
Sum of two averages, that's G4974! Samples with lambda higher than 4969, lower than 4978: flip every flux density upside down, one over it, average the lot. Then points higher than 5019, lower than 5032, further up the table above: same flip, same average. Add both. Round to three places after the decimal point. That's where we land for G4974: 0.170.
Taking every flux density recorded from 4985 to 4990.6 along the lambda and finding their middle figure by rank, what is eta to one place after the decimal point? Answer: 11.9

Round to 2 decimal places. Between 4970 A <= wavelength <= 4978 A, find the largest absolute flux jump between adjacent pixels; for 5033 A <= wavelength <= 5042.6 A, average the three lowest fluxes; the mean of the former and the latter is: 5.55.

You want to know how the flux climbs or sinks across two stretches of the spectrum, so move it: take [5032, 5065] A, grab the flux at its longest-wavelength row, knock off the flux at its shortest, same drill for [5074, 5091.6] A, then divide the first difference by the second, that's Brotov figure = 2.30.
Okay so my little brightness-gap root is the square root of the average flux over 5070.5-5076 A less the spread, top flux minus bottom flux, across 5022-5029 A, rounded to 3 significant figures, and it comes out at 3.40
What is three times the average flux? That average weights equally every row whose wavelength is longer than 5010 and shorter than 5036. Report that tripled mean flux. 33.9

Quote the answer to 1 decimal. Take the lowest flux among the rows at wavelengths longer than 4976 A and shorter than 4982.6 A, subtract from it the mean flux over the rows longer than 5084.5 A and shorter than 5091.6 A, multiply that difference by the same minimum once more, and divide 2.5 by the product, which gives -0.6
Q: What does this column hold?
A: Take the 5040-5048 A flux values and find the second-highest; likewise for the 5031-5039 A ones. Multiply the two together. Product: 142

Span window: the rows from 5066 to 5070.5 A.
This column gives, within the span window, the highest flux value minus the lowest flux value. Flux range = 1.43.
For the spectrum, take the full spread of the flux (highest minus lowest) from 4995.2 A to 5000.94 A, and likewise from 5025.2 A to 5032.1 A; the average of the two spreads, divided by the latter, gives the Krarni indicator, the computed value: 0.74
